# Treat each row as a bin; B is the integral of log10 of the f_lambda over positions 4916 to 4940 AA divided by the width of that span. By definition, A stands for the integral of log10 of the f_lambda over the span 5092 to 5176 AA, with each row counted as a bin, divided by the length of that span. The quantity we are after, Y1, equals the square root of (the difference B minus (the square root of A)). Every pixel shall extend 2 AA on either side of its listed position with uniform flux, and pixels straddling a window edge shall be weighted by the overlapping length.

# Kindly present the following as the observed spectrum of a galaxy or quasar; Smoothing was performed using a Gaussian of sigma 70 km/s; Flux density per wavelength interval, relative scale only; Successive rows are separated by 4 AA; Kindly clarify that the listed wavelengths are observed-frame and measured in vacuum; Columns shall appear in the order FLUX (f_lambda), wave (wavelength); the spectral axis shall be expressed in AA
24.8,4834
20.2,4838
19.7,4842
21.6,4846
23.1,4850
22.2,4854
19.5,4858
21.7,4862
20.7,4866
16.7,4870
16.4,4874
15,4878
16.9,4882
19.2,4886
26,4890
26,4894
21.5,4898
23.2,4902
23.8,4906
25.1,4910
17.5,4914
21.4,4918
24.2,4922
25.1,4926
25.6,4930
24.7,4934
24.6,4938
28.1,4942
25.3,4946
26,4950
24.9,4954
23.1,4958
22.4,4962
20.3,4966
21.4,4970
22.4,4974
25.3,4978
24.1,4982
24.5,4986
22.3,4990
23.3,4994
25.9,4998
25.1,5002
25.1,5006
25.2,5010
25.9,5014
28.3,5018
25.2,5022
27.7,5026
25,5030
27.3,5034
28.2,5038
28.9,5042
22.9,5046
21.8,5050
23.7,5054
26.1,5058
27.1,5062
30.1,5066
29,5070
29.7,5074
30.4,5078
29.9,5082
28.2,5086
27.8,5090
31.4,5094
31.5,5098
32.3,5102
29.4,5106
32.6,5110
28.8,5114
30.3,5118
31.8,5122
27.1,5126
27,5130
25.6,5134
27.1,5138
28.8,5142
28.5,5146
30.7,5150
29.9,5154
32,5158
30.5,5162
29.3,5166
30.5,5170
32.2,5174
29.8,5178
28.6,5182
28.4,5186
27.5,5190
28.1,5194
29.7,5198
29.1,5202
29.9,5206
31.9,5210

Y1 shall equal 0.41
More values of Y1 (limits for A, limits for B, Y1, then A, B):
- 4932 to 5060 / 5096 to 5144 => 0.53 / 1.39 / 1.47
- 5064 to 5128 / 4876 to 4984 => 0.38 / 1.48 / 1.36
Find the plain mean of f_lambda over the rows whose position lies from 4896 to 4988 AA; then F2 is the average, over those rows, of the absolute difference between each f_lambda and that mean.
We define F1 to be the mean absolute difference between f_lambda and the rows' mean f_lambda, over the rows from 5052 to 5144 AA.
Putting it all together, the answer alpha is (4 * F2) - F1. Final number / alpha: 5.1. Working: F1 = 1.8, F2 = 1.73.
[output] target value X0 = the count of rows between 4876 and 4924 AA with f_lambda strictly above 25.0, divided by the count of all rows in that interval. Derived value 0.25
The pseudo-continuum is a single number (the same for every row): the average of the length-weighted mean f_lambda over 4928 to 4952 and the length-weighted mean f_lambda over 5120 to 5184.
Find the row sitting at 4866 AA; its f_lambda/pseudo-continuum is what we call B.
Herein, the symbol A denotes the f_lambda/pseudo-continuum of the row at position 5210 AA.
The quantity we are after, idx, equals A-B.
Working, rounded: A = 1.16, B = 0.75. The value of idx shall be 0.4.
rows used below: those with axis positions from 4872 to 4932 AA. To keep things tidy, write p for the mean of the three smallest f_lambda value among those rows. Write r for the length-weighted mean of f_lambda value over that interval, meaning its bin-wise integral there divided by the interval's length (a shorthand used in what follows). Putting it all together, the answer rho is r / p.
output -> 1.35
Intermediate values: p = 16.1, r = 21.8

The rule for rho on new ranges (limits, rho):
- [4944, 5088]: 1.21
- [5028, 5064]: 1.13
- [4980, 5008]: 1.05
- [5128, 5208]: 1.10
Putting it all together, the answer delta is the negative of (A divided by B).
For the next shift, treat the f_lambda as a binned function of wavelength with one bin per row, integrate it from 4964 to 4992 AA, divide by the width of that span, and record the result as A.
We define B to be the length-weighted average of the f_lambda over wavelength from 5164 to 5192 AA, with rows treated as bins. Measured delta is -0.78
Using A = 23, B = 29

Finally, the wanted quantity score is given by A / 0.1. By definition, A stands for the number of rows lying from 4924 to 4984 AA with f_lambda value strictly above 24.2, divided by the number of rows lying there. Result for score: 6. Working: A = 0.6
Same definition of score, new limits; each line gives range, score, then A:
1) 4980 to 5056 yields 7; 0.7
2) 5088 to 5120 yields 10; 1.0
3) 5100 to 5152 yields 10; 1.0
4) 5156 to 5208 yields 10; 1.0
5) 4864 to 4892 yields 1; 0.1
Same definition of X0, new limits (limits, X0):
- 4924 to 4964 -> 0.50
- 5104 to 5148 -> 1.00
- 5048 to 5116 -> 0.88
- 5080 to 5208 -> 1.00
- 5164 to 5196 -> 1.00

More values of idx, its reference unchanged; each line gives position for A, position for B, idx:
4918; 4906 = -0.1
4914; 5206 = -0.5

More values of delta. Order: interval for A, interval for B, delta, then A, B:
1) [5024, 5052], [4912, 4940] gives -1.11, 26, 23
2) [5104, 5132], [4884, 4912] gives -1.26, 30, 24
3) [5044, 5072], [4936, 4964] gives -1.04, 26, 25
